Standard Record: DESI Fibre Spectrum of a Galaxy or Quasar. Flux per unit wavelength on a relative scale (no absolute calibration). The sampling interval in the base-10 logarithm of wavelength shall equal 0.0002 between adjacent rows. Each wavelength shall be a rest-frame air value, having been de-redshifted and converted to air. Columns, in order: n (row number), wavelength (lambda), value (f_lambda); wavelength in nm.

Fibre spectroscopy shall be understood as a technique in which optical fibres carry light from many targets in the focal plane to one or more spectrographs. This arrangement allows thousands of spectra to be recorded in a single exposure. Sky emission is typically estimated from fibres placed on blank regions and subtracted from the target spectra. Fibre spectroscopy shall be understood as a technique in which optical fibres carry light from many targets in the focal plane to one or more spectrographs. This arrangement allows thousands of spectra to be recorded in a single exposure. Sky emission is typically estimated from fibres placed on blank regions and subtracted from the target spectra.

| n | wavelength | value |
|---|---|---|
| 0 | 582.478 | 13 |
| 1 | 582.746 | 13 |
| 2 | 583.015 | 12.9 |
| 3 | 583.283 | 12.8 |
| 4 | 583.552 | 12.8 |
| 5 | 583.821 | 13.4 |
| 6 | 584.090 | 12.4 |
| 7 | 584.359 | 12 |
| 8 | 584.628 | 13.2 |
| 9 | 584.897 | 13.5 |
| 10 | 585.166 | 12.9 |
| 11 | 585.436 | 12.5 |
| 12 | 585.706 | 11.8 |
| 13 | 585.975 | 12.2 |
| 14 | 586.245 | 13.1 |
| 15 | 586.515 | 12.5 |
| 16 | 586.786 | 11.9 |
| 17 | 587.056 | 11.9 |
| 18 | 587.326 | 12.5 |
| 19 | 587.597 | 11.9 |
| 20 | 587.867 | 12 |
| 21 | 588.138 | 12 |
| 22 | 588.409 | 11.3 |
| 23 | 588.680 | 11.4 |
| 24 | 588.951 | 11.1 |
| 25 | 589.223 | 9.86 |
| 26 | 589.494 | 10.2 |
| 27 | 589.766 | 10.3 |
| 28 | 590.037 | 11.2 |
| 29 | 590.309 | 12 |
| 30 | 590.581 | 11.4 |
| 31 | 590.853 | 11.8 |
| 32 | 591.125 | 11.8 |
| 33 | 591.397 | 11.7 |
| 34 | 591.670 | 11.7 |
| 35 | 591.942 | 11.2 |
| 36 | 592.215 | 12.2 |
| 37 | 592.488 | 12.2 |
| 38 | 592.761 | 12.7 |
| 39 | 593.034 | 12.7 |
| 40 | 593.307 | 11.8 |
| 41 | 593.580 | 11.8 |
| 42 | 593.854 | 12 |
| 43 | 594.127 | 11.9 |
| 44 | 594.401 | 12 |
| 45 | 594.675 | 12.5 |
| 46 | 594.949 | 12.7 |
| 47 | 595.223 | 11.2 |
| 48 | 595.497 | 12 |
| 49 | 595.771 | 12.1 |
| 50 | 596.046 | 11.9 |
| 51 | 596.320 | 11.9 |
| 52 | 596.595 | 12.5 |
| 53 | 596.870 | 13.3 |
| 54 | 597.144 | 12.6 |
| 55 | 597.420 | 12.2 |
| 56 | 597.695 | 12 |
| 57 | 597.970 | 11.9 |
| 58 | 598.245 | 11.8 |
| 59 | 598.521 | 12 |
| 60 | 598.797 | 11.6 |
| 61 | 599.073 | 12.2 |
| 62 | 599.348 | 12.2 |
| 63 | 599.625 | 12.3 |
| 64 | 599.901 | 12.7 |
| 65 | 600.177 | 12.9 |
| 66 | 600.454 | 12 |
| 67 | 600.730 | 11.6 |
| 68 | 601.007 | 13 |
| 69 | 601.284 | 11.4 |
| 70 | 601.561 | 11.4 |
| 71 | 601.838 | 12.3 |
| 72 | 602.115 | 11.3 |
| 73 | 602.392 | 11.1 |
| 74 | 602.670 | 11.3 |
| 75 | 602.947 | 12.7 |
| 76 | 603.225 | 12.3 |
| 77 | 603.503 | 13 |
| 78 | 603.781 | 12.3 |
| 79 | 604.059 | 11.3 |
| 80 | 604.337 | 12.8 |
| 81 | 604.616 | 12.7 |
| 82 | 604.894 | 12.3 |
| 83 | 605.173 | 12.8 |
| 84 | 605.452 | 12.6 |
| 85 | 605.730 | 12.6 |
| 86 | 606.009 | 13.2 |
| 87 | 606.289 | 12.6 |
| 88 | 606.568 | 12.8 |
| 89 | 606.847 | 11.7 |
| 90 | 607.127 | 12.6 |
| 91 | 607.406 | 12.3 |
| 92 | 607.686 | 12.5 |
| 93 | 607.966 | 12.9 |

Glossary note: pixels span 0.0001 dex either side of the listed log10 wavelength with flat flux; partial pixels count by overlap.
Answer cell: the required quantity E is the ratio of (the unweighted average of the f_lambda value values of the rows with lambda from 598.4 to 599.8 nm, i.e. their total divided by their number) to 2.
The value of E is 6.03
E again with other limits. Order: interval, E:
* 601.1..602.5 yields 5.75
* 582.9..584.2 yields 6.43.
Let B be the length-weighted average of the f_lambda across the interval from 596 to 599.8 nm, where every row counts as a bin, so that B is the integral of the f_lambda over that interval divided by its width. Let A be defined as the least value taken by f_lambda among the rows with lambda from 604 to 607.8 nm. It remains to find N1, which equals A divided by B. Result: 0.93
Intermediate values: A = 11.3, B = 12.2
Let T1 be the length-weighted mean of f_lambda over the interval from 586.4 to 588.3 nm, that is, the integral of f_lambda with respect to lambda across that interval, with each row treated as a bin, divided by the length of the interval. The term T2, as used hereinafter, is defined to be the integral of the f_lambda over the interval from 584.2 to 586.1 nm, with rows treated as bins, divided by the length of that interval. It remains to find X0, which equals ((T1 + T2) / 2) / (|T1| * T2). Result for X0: 0.0811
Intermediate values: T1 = 12.1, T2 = 12.6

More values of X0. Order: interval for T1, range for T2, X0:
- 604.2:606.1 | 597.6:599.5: 0.0812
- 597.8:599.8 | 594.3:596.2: 0.0831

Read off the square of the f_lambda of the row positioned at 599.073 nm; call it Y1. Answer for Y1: 149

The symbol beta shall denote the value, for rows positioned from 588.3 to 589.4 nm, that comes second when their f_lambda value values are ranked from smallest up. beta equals 11.1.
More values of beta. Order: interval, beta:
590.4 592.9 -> 11.4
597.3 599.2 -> 11.8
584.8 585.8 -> 12.5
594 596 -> 11.9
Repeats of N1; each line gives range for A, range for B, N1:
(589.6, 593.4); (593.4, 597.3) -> 0.85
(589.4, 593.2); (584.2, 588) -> 0.82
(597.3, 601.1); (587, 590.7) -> 1.02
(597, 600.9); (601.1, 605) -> 0.96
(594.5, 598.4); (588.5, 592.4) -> 0.99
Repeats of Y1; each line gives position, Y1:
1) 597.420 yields 149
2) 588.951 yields 123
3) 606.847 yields 137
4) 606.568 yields 164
